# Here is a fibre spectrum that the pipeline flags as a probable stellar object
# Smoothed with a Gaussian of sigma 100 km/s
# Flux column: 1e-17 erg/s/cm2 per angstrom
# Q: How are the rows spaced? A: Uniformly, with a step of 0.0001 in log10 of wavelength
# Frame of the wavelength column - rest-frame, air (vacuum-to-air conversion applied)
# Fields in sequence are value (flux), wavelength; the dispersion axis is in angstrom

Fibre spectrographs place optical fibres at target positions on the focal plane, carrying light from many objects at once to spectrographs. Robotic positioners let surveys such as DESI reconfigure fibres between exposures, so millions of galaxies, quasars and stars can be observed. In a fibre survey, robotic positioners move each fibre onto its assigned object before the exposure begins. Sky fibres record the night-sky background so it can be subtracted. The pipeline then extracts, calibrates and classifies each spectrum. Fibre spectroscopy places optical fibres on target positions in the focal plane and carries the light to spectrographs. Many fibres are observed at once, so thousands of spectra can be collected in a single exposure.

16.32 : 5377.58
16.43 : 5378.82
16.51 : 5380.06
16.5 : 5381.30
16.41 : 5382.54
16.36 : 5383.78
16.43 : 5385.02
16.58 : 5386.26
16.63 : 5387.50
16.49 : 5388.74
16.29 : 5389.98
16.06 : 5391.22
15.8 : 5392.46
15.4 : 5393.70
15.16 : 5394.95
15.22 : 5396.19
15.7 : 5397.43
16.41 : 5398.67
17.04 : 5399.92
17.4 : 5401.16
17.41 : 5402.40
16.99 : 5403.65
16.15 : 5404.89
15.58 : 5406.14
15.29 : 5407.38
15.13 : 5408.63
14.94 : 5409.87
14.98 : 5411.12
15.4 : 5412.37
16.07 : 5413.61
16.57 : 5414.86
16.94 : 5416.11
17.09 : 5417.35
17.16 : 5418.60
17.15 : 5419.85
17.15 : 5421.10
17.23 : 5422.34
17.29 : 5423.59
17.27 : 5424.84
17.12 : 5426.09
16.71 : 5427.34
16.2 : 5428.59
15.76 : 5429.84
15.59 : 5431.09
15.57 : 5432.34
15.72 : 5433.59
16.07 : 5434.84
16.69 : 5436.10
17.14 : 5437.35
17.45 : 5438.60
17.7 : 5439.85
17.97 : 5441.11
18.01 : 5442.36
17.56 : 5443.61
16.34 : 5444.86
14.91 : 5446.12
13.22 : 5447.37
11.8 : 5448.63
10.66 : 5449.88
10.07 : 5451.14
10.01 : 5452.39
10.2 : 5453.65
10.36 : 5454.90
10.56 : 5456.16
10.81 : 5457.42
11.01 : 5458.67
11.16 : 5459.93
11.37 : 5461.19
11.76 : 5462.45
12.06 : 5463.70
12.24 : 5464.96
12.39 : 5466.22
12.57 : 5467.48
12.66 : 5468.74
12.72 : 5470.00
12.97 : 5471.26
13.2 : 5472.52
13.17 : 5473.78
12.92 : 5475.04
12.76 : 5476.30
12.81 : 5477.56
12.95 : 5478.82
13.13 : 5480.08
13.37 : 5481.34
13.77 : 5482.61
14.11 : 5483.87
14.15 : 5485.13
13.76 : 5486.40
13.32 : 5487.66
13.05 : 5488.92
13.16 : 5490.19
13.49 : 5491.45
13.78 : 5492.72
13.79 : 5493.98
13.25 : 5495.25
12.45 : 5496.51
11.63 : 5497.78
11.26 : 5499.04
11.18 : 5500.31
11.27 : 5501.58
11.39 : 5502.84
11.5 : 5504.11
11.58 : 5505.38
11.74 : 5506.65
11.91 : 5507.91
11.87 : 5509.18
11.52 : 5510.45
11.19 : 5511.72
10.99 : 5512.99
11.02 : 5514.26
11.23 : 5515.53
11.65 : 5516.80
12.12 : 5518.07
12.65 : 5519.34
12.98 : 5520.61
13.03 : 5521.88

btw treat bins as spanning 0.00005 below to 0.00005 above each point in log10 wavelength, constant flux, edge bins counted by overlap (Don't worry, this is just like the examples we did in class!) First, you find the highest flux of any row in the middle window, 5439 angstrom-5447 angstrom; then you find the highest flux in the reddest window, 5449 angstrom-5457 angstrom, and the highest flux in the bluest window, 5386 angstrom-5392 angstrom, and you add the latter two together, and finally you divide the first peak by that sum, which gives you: 0.66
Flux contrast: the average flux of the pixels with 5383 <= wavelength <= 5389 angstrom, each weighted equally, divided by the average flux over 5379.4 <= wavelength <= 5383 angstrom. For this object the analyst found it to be 1.00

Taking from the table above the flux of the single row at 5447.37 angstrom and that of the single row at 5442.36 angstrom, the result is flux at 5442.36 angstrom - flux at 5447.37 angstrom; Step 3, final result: 5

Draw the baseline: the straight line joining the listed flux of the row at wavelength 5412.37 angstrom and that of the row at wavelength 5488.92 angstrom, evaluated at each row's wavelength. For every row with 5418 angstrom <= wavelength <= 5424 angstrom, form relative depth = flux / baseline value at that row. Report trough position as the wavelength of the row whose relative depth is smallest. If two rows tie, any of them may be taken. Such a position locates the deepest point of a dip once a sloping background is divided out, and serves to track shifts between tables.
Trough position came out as 5418.60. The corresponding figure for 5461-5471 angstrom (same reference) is 5461.19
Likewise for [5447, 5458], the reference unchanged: 5452.39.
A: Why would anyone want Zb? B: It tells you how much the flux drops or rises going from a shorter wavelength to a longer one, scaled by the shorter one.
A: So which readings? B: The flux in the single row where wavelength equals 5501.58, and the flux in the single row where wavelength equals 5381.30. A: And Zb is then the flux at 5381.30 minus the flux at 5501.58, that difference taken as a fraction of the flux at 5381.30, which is 0.32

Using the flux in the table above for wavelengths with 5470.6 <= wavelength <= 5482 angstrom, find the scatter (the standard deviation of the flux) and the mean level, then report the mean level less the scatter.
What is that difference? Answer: 12.8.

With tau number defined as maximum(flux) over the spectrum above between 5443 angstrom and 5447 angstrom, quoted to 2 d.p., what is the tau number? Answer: 17.56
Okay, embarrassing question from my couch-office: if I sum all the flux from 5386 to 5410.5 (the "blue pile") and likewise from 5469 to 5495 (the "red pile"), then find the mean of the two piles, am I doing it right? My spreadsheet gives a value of 294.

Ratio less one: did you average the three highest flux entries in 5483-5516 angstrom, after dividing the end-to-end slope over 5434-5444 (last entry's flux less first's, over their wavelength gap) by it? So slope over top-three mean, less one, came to -0.99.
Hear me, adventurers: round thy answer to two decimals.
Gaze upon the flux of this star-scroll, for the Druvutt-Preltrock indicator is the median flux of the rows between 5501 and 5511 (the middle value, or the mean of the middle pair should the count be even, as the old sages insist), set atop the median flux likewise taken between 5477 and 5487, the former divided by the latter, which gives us 0.85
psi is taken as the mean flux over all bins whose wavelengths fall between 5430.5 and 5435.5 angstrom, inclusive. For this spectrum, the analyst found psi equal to 16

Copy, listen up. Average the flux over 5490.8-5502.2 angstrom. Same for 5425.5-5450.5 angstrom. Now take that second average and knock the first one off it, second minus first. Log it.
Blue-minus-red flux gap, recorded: 3.5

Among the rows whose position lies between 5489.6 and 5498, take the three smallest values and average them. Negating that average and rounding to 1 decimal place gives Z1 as -12.4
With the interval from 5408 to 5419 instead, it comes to -15.0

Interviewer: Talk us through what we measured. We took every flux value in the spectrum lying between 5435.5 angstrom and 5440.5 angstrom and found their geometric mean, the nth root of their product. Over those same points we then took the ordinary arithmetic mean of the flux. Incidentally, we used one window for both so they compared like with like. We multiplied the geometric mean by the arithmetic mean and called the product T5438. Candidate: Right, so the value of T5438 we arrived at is 297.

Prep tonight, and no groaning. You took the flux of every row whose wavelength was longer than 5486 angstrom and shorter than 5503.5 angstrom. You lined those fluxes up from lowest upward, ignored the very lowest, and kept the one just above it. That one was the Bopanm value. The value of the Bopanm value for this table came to 11.26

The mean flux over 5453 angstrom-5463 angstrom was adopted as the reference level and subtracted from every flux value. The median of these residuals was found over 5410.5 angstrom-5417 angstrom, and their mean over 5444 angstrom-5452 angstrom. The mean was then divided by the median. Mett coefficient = 0.4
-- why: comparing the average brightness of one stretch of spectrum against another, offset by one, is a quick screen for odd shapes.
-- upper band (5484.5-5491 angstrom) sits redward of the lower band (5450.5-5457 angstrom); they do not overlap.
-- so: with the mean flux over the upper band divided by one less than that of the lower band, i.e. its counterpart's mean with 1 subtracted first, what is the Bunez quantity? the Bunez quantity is 1.46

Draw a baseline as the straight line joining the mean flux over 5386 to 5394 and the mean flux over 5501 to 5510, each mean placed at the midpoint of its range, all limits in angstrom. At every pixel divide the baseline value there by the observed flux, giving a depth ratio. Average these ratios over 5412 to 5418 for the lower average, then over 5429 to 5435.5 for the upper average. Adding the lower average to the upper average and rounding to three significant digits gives 1.85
